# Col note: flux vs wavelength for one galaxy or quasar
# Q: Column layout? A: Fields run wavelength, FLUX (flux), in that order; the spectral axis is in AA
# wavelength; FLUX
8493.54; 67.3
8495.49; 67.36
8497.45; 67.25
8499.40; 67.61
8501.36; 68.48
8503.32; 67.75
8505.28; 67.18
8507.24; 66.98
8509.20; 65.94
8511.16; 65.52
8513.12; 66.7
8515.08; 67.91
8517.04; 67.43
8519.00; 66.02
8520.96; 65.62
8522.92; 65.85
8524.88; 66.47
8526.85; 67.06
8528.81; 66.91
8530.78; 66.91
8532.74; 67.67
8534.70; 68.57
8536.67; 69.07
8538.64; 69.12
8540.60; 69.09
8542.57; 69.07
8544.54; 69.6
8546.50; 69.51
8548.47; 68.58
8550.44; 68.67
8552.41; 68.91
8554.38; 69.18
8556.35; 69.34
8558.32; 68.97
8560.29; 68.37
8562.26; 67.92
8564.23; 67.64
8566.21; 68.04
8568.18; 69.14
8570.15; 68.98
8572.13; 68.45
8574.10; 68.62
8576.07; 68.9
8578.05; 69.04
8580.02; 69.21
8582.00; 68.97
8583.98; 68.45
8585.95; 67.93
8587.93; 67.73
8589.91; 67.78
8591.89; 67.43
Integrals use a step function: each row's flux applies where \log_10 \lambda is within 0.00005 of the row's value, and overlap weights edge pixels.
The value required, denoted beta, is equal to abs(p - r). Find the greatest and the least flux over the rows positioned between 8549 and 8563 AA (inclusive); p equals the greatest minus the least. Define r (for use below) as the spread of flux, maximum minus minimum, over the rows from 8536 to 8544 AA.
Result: 1.37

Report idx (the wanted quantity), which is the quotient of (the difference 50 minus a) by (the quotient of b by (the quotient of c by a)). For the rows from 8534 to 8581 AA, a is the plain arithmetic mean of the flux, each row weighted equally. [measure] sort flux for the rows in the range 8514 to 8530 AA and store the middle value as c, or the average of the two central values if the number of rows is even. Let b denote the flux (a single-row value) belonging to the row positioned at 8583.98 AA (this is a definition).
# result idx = -0.267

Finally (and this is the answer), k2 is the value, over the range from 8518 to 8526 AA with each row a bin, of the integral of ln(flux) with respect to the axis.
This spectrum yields 33.5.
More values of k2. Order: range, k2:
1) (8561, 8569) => 33.8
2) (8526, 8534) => 33.7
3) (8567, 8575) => 33.9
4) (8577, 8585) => 33.9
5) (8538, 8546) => 33.9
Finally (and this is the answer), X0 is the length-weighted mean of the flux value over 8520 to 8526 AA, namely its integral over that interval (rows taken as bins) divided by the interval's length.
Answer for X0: 66.0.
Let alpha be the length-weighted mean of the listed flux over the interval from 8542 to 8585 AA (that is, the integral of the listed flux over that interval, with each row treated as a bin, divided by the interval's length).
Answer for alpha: 68.8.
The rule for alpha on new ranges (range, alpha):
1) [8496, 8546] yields 67.5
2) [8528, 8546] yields 68.5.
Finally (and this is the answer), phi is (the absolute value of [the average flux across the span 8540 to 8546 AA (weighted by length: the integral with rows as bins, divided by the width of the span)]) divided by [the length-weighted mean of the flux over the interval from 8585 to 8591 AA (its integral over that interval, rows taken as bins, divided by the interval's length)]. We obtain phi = 1.02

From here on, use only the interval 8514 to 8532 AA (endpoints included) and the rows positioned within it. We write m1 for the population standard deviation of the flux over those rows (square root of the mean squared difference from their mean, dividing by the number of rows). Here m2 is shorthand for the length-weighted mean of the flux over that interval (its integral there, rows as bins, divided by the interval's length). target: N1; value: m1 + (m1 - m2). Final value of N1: -65.3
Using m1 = 0.72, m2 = 66.7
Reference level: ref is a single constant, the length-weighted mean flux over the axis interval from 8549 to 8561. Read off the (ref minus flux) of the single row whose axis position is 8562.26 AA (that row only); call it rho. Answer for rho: 0.98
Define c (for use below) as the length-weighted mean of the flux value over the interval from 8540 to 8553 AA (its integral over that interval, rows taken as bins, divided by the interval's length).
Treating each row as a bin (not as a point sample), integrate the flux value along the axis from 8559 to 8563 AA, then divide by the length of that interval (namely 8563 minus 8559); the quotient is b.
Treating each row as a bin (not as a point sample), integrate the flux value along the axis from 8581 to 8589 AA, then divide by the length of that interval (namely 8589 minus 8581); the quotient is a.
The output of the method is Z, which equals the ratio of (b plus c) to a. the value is 2.01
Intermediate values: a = 68.2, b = 68.3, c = 69.1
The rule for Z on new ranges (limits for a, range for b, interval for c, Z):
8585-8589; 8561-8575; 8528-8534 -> 2.00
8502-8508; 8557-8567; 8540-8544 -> 2.04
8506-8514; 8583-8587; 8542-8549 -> 2.07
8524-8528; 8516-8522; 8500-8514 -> 2.00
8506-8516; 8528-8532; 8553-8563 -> 2.04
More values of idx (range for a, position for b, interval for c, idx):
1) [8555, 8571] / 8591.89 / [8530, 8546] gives -0.277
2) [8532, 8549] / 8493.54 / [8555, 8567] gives -0.278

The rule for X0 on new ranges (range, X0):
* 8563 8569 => 68.2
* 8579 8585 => 68.9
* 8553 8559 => 69.2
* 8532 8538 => 68.5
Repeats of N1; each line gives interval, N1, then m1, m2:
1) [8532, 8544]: -67.7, 0.53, 68.8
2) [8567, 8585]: -68.3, 0.27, 68.9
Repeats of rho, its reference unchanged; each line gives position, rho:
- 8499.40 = 1.29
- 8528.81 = 1.99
